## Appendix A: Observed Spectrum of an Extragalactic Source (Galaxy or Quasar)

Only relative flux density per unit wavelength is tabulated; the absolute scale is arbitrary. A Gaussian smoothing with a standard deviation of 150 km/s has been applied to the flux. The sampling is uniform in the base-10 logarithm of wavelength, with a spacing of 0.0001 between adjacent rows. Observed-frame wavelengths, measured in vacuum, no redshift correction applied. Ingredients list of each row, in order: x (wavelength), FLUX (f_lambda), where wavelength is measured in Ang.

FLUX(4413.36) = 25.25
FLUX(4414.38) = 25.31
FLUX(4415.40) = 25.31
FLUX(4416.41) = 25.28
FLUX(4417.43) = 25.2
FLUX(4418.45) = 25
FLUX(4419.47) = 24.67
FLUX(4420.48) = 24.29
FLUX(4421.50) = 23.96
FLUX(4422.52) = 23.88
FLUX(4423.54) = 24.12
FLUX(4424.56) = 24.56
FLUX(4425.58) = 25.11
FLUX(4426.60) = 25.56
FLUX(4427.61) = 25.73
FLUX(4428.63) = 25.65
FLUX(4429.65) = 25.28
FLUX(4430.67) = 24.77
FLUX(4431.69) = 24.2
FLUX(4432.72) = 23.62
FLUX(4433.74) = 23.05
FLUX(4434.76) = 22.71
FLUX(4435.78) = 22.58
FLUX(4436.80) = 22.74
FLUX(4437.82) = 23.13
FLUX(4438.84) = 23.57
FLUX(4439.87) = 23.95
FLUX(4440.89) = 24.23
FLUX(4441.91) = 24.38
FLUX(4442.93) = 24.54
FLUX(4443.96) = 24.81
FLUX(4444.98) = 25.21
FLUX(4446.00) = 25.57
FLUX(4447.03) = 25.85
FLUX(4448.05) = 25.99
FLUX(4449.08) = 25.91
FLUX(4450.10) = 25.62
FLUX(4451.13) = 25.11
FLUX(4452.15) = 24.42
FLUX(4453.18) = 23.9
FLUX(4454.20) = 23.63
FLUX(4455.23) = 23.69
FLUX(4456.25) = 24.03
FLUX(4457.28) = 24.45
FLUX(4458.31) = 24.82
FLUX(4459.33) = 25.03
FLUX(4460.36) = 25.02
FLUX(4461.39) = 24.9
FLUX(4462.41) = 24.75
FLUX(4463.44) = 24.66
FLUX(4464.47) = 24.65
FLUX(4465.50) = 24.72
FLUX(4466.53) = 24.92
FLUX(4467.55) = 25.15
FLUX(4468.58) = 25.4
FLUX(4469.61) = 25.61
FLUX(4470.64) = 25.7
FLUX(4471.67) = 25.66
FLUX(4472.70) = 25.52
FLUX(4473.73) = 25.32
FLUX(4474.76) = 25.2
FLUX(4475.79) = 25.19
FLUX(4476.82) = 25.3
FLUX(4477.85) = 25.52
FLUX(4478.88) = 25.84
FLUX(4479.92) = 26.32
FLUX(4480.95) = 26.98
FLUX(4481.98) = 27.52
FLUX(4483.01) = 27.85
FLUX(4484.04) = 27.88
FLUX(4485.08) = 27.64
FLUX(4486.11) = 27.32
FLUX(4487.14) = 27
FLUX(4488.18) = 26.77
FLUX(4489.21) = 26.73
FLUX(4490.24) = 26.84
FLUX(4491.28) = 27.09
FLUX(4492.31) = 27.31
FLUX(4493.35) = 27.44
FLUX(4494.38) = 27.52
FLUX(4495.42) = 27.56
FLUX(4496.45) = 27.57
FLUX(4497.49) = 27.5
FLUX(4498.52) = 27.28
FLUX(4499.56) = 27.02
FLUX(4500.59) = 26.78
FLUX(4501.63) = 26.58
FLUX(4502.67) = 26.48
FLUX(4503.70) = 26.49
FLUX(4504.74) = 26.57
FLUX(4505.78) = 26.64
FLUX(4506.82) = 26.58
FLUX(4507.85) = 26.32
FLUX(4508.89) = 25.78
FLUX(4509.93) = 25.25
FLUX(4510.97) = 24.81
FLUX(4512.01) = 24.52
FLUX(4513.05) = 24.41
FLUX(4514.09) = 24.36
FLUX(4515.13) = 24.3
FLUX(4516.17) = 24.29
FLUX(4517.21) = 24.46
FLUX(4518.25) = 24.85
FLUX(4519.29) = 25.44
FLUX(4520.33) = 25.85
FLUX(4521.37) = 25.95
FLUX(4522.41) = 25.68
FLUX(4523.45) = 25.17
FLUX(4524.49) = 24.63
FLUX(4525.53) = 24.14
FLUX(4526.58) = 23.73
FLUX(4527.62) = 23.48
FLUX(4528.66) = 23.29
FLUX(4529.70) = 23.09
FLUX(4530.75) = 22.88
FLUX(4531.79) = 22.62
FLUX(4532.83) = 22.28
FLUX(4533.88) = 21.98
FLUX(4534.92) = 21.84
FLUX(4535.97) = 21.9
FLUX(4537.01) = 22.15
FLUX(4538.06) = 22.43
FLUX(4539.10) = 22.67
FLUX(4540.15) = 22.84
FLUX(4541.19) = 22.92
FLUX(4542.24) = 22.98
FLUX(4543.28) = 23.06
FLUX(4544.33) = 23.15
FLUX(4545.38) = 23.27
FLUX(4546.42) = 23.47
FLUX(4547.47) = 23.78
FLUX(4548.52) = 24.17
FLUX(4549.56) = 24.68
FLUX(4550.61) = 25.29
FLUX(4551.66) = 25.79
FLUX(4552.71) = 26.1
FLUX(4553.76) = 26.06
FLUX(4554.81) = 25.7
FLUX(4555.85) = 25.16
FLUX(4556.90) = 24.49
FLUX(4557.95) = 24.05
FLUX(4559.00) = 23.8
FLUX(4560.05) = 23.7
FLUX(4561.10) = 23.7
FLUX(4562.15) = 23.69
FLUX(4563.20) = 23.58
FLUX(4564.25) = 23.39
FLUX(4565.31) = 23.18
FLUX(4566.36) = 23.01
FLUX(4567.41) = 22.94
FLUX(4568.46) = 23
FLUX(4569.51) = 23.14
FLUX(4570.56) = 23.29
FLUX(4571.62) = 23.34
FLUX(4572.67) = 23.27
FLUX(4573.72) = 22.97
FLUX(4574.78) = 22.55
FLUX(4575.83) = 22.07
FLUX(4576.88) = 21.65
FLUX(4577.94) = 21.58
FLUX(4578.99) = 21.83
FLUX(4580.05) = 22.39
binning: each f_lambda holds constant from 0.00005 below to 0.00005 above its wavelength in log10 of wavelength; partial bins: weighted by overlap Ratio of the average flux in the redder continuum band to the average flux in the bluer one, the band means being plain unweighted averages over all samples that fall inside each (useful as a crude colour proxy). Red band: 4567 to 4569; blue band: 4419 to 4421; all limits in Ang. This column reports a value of 0.94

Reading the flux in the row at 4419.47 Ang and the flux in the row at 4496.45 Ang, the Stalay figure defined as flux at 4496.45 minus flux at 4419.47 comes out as 2.9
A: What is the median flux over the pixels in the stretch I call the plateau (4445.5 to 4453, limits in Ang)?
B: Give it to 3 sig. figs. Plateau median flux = 25.6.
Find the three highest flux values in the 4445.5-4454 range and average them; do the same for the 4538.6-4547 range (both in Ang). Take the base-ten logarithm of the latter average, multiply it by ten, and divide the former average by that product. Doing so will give 1.90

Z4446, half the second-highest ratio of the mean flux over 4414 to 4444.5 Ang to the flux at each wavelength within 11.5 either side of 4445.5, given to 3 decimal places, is 0.537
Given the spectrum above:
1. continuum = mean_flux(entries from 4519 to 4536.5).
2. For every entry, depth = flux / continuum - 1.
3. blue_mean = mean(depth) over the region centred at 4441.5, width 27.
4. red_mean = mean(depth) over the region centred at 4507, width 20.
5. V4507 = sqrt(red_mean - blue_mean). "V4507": 0.25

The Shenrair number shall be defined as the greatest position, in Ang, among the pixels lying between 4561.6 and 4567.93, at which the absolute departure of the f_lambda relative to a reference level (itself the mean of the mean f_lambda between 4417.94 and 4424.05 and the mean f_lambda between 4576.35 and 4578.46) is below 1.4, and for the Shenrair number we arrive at 4567.41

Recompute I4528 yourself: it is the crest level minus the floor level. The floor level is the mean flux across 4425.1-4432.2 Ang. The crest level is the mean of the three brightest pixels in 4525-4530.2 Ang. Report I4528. -1.4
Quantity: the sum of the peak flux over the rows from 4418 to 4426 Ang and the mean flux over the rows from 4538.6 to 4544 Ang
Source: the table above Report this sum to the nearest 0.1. 48.0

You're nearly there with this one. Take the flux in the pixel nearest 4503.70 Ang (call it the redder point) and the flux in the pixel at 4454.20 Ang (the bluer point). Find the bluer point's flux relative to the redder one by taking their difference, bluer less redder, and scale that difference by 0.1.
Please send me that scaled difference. -0.29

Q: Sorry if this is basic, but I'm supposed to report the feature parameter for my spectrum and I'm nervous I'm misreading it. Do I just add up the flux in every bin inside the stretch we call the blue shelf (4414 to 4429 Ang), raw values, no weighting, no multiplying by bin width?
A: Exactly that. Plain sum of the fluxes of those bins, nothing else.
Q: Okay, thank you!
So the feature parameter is 374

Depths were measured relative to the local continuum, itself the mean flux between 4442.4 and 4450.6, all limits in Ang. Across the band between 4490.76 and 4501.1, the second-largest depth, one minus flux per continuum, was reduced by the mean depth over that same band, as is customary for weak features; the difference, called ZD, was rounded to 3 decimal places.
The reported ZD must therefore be 0.011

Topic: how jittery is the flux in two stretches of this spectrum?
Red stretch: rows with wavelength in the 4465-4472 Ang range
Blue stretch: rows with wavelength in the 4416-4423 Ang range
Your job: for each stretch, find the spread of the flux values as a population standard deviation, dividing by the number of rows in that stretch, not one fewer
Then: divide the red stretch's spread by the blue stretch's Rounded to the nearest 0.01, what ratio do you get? 0.67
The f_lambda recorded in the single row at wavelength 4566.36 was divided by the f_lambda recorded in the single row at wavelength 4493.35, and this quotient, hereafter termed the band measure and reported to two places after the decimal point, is 0.84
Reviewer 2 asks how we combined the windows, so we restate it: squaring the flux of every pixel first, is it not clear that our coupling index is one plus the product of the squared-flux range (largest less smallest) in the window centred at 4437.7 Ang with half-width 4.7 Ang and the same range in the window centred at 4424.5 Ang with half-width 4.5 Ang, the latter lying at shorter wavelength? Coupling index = 7759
